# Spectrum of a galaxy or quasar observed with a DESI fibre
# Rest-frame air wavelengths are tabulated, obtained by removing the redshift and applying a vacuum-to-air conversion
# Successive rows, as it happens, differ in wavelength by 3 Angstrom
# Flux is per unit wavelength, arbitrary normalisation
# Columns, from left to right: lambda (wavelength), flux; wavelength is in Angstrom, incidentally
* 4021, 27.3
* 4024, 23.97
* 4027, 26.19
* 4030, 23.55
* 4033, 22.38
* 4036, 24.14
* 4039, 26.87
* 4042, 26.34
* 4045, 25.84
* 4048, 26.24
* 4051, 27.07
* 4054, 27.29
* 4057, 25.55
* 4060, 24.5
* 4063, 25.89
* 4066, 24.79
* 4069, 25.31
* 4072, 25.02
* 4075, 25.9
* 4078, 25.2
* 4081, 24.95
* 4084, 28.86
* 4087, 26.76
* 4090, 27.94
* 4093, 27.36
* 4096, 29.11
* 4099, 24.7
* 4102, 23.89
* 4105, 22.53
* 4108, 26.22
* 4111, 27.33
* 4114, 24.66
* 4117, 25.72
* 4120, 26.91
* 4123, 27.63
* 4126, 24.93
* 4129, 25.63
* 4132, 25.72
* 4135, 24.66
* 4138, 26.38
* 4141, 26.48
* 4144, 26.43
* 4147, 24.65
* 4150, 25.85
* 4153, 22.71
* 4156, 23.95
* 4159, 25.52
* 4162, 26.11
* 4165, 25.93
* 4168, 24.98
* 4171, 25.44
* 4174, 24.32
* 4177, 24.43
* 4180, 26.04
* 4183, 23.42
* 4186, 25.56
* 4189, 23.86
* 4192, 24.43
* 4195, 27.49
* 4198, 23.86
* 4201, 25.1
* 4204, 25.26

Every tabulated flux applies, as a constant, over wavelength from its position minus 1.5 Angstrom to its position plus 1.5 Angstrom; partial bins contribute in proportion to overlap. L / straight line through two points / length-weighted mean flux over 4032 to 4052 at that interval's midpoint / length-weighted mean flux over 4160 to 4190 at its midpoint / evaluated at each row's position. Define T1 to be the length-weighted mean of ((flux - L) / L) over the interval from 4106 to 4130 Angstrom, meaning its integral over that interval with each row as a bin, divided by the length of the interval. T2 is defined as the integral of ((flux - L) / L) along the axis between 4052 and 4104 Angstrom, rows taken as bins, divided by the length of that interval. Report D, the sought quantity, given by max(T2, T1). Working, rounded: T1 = 0.031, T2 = 0.023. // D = 0.031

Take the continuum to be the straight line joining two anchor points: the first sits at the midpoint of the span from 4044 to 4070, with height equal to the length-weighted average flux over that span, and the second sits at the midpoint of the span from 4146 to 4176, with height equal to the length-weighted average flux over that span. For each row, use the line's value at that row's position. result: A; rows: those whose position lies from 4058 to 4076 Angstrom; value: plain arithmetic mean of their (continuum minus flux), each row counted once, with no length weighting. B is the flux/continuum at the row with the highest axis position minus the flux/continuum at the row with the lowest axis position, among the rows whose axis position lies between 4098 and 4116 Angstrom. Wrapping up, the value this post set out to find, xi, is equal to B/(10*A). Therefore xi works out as 0.00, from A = 0.5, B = 0.003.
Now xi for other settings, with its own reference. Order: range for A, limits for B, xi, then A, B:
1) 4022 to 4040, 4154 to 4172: 0.00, 1.5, 0.065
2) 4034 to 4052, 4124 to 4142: -0.05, -0.1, 0.067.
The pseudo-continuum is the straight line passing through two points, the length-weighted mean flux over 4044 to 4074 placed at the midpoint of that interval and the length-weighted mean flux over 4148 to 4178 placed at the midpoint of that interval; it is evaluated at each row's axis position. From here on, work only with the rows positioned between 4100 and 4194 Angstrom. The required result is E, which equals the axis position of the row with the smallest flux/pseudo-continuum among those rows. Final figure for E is 4105 Angstrom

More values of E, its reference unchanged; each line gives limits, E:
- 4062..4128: 4105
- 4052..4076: 4060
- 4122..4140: 4135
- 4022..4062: 4033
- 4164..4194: 4183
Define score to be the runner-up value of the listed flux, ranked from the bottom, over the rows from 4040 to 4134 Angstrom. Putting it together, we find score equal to 23.89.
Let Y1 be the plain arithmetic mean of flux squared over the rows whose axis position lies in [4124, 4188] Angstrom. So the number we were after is 636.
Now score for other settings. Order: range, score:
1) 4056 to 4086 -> 24.79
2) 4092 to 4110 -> 23.89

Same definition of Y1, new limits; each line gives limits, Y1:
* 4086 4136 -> 678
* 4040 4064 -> 681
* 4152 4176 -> 620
